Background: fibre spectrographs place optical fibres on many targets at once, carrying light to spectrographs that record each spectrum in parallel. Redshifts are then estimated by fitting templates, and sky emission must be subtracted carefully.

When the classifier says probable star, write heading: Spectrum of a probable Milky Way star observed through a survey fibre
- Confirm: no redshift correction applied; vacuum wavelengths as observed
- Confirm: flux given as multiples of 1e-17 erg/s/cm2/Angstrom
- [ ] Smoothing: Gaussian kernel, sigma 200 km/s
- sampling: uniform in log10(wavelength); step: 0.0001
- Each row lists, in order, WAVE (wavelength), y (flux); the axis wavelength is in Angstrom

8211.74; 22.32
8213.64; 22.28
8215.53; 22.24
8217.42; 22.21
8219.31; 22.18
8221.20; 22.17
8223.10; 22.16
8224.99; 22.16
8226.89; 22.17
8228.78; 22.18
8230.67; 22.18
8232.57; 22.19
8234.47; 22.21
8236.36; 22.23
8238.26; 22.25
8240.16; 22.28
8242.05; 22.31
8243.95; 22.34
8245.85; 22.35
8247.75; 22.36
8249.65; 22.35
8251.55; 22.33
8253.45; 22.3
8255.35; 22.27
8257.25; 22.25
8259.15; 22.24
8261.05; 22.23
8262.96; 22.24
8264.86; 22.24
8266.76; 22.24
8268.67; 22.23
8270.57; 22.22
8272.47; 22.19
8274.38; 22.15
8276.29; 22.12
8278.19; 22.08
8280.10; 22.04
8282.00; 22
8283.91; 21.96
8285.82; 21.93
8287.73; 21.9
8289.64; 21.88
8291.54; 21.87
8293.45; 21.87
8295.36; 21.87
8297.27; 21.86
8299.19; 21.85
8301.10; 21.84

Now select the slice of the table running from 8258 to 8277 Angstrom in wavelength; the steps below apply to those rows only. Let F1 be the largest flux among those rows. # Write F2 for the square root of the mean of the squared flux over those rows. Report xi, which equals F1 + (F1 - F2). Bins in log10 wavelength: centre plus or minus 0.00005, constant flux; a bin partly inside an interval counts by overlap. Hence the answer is 22.3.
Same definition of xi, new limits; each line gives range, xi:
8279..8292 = 22.1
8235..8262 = 22.4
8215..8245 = 22.5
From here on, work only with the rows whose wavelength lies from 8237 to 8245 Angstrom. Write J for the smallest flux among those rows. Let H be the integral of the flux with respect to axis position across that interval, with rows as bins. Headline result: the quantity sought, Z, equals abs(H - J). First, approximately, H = 178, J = 22.25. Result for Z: 156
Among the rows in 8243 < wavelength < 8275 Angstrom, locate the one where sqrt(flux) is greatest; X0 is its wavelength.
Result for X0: 8247.75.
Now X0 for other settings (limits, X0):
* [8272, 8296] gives 8272.47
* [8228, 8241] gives 8240.16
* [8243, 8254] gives 8247.75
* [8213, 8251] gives 8247.75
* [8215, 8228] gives 8215.53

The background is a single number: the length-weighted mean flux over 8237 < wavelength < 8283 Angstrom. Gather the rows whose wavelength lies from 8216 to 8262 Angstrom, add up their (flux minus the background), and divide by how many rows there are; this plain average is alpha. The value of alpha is 0.013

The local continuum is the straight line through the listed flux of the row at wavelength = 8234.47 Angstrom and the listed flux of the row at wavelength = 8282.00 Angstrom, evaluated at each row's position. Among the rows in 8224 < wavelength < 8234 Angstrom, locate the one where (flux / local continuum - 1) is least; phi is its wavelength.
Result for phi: 8224.99 Angstrom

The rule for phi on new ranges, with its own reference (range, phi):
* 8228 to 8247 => 8228.78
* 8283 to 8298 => 8291.54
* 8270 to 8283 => 8282.00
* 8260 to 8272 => 8261.05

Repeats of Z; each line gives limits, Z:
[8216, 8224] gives 155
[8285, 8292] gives 132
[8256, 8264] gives 156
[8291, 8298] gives 131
